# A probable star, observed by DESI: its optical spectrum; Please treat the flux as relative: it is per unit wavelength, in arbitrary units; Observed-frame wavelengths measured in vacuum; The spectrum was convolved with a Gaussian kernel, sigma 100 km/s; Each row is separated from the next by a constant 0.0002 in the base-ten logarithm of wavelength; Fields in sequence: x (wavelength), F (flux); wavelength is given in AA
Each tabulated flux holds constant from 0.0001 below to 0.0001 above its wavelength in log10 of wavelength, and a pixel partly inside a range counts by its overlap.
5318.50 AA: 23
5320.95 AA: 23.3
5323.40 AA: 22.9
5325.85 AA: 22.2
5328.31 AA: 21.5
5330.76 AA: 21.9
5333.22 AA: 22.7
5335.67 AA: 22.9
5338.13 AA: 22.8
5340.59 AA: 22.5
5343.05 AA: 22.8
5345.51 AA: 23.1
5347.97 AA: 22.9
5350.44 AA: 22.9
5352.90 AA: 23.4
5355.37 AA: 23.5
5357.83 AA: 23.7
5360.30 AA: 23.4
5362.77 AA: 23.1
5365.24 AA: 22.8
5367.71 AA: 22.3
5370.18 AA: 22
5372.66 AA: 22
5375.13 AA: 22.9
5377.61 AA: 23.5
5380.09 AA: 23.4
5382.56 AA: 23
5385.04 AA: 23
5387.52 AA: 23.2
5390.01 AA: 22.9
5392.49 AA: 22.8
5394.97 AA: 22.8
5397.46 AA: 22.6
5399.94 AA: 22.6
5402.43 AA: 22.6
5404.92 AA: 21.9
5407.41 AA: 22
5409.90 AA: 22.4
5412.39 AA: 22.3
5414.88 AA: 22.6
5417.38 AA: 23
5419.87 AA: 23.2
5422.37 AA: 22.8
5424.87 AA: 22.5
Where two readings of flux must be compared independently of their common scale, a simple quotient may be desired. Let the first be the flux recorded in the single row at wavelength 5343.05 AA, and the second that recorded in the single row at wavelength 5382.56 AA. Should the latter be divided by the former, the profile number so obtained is 1.01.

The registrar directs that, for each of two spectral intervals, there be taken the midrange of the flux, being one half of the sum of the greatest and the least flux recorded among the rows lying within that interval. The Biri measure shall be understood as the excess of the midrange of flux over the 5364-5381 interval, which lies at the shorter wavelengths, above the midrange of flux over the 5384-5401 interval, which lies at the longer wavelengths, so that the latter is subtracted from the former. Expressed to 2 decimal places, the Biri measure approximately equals -0.15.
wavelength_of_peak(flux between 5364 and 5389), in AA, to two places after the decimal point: 5377.61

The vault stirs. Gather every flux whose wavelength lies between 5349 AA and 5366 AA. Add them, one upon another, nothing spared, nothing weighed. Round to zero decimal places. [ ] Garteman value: 163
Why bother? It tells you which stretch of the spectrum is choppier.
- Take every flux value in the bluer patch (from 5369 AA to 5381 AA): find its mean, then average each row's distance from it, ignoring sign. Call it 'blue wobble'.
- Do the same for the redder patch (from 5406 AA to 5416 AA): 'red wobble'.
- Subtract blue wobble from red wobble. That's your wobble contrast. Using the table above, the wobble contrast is -0.4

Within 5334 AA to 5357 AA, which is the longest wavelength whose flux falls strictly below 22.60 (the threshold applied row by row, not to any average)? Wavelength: 5340.59 AA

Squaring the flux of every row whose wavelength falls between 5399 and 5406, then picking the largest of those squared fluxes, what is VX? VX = 511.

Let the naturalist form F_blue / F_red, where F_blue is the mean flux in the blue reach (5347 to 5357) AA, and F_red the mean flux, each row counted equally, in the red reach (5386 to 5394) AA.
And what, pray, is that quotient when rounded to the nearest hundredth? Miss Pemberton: 1.01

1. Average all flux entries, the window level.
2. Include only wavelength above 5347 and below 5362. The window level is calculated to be 23.3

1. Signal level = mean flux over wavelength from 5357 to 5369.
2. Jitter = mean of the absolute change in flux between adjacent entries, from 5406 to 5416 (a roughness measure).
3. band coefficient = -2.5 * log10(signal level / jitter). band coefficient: -4.84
